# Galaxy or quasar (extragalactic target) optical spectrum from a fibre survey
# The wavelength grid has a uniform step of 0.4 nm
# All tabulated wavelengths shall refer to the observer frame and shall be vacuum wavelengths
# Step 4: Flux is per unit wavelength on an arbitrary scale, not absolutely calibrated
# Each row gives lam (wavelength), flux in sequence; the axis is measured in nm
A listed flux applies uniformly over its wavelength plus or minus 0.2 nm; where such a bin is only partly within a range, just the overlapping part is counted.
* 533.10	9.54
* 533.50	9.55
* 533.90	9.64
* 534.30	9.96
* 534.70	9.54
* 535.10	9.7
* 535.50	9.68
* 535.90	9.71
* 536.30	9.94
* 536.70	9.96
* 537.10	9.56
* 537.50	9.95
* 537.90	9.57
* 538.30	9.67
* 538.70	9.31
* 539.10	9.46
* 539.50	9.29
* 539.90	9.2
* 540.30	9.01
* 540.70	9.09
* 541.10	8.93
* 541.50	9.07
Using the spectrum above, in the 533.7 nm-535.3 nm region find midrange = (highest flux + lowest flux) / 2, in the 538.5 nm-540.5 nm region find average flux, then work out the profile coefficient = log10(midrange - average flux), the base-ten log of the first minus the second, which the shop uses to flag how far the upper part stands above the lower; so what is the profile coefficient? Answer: -0.3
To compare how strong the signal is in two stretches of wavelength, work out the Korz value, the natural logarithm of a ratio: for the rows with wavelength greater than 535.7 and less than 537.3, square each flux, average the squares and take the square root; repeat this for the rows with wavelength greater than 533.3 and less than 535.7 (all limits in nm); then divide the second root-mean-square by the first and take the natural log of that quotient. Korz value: -0.012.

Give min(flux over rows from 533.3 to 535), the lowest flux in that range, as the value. 9.54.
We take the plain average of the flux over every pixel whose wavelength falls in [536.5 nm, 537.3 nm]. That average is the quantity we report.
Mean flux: 9.76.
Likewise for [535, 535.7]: 9.69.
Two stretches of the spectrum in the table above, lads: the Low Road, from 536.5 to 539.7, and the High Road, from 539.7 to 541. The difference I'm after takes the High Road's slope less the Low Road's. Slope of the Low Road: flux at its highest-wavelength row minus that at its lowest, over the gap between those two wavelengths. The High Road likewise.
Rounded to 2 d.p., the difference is 0.10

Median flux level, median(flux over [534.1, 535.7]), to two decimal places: 9.69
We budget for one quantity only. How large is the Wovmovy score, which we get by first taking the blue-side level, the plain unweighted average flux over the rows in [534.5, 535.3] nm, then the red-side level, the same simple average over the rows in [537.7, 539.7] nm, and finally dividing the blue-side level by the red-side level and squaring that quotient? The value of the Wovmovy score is 1.03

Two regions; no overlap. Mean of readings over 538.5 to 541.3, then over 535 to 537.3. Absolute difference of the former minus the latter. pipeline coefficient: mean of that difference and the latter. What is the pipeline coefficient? 5.17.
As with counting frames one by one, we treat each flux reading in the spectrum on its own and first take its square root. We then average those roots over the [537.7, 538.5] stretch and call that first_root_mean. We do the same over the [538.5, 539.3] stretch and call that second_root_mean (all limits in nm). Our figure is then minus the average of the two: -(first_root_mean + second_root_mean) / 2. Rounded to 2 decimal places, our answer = -3.08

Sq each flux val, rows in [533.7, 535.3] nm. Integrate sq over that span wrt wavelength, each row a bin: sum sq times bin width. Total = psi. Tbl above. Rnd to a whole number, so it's 151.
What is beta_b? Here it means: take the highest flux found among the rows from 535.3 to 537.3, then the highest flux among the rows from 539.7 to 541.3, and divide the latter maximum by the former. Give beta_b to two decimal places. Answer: 0.92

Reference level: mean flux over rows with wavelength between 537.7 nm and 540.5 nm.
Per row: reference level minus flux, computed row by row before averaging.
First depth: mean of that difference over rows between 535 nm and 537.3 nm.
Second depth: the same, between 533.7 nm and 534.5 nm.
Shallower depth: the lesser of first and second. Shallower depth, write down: -0.441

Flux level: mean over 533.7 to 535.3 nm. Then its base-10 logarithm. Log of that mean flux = 0.9872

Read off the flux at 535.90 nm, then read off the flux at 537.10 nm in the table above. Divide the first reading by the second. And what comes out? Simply 1.02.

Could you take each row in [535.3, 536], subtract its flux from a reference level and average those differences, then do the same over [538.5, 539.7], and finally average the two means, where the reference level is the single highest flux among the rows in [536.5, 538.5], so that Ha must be 0.44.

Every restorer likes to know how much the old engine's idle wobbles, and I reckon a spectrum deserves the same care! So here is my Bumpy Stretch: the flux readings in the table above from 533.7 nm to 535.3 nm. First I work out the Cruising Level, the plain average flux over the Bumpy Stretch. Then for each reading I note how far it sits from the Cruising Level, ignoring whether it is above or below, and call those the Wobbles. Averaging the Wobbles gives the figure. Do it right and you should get 0.125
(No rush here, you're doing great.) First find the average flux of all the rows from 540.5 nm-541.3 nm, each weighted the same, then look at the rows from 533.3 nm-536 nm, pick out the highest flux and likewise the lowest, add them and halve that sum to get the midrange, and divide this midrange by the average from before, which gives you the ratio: 1.08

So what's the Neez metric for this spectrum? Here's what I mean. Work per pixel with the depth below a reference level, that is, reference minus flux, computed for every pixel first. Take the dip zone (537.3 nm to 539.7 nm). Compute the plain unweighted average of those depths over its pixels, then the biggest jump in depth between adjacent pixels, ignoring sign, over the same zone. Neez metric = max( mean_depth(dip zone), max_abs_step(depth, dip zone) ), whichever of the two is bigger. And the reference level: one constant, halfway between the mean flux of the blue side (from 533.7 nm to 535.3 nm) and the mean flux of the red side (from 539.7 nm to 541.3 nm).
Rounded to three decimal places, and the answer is 0.380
